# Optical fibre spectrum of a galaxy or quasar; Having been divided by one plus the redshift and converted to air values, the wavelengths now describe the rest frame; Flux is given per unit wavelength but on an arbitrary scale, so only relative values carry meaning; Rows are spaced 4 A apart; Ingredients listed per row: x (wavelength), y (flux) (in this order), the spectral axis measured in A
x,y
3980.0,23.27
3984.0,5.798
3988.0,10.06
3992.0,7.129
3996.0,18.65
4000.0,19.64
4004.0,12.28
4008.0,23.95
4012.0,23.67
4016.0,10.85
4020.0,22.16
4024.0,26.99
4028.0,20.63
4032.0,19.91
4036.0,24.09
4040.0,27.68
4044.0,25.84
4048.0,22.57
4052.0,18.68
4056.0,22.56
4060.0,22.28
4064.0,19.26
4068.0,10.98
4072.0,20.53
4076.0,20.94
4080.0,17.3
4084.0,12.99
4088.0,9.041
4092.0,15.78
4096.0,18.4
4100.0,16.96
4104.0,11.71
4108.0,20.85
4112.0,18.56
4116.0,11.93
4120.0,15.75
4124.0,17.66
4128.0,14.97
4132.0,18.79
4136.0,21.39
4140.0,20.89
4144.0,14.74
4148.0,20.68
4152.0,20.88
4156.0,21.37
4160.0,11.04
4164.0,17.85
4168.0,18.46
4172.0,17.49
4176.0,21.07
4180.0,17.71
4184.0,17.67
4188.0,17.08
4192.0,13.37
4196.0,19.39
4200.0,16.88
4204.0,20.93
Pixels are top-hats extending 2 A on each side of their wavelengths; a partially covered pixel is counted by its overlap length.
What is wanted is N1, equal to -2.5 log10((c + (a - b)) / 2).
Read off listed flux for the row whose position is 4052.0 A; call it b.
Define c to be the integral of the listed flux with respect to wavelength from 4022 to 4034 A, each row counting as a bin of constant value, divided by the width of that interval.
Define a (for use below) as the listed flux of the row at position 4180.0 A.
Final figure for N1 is -2.58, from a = 17.71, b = 18.68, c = 23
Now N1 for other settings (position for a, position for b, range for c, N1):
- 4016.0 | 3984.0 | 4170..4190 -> -2.66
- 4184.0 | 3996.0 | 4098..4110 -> -2.23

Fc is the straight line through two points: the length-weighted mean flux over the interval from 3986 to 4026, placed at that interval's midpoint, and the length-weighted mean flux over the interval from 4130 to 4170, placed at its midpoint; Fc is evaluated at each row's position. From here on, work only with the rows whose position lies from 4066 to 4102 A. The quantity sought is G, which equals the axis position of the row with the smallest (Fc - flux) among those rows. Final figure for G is 4076.0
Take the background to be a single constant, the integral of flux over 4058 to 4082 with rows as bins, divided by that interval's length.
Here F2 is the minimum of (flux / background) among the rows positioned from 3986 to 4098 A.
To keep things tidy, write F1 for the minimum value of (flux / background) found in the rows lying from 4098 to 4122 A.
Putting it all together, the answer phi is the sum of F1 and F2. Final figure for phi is 1.02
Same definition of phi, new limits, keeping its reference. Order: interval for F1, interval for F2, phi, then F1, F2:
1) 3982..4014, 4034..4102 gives 0.80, 0.31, 0.49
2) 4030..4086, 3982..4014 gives 0.90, 0.59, 0.31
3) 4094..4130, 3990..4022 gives 1.02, 0.63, 0.38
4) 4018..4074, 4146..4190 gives 1.19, 0.59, 0.60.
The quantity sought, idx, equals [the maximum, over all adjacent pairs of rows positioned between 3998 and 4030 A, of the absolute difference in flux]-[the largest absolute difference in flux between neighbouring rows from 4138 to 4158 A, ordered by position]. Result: 7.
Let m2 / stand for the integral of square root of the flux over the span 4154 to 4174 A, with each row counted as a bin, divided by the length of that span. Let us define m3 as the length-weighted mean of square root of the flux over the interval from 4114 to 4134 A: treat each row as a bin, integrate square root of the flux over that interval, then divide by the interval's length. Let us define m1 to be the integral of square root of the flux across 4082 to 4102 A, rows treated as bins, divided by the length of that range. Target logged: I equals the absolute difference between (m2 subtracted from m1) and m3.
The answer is 4.30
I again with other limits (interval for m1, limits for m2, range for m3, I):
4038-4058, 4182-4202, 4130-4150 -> 3.65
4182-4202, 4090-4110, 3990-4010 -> 3.94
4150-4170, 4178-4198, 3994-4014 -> 4.32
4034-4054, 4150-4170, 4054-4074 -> 3.68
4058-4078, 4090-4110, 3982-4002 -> 3.17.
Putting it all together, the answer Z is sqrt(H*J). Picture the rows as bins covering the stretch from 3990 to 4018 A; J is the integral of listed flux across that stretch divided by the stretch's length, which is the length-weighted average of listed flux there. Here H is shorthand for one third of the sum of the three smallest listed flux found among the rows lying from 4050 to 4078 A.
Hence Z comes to 16.5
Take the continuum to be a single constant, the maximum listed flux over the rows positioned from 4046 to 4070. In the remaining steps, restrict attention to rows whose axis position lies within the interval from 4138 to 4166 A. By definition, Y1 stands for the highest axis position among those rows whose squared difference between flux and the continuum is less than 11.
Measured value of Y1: 4156.0 A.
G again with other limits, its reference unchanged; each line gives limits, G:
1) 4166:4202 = 4176.0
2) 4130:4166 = 4136.0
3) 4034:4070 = 4040.0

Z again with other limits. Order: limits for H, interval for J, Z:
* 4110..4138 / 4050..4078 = 16.6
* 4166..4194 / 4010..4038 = 18.4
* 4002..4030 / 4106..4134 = 15.7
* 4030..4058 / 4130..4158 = 20.1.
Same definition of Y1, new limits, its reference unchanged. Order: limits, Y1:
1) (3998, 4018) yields 4012.0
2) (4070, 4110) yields 4108.0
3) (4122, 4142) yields 4140.0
